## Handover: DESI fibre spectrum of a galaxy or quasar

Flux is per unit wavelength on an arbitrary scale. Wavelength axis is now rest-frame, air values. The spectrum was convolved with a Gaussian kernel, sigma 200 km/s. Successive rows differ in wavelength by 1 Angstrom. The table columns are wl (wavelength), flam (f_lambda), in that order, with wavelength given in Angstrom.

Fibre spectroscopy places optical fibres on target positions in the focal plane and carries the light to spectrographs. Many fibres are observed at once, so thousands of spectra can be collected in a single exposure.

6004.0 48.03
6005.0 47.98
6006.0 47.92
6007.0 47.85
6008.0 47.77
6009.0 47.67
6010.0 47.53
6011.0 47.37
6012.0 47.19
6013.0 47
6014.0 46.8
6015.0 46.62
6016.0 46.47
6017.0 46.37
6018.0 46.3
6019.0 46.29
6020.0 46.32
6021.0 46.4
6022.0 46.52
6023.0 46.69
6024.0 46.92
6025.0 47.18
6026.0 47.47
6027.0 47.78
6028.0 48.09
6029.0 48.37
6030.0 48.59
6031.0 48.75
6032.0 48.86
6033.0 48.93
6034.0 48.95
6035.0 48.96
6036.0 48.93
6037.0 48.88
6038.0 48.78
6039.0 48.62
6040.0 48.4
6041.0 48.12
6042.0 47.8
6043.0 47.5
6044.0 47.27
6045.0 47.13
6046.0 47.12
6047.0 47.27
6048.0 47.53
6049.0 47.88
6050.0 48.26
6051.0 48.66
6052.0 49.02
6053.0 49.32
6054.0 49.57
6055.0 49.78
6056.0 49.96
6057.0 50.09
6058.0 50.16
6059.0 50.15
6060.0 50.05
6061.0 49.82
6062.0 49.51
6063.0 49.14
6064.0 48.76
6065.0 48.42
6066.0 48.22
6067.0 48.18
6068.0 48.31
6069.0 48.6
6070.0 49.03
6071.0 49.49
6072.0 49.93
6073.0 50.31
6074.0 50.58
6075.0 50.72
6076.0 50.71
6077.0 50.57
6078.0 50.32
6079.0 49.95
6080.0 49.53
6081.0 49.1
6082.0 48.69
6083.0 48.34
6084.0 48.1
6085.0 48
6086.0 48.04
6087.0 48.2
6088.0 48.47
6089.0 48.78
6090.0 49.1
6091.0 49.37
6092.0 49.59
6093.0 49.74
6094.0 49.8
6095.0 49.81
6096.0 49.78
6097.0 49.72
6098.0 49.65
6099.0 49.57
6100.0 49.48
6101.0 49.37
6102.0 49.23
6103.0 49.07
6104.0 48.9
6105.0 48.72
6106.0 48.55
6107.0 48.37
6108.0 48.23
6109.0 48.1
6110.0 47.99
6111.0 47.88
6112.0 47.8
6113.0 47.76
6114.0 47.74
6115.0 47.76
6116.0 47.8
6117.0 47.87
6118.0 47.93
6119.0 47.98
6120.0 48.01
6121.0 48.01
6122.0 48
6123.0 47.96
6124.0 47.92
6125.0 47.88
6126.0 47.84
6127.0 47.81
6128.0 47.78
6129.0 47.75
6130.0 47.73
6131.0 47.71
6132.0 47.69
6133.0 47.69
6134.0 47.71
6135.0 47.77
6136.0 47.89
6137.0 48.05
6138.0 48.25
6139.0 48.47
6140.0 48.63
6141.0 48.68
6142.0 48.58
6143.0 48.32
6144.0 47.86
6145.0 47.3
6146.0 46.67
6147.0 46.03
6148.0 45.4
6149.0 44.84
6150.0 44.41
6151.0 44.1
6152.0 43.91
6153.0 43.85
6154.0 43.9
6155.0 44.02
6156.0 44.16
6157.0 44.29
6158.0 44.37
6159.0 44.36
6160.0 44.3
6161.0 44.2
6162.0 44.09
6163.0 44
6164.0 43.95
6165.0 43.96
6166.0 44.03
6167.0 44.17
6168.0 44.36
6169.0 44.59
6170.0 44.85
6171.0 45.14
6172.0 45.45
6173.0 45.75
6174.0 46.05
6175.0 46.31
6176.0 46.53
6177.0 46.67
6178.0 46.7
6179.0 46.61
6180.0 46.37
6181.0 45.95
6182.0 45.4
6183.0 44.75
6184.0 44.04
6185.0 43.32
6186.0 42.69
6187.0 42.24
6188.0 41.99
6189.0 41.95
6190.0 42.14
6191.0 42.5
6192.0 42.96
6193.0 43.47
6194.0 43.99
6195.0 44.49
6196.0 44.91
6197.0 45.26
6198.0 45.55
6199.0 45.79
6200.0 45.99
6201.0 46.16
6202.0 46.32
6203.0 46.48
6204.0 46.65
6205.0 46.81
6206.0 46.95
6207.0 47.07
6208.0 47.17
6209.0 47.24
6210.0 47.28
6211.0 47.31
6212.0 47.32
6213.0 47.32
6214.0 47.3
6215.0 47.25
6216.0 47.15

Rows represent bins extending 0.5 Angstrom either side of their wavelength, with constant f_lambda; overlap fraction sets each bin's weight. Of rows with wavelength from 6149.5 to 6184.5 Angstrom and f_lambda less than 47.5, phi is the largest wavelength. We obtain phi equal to 6184.0 Angstrom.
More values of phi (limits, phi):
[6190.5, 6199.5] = 6199.0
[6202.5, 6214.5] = 6214.0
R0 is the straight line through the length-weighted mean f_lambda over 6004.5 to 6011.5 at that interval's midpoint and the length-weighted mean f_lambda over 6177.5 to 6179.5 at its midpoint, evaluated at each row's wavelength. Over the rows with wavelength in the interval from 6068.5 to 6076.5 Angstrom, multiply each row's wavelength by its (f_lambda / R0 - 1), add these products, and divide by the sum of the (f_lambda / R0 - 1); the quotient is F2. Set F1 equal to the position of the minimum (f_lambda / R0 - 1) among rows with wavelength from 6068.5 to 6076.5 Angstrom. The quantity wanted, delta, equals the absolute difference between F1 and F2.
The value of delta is 4.2 Angstrom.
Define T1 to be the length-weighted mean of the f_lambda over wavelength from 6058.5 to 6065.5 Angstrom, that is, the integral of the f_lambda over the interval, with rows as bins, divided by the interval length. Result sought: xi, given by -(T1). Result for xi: -49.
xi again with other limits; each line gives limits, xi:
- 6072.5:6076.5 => -51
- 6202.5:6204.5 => -47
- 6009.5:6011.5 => -47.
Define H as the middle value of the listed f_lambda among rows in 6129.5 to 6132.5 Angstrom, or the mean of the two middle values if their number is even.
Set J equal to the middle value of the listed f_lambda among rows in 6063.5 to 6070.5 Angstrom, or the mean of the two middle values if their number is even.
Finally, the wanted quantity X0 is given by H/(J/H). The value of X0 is 47.0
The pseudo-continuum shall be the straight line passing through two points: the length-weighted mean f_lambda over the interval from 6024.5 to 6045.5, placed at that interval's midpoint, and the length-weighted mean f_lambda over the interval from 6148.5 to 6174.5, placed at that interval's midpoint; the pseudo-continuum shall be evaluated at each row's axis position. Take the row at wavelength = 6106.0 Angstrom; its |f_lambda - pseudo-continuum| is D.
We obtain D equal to 2.4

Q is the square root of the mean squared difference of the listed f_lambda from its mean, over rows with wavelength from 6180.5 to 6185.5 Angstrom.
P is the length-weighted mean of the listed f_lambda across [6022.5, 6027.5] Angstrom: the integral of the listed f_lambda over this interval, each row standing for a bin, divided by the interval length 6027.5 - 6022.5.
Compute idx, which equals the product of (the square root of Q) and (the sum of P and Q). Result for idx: 47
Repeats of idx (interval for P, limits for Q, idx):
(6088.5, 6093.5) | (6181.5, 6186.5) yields 49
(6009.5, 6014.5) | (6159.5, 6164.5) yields 17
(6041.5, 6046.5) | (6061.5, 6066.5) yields 33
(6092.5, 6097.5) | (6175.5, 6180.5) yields 17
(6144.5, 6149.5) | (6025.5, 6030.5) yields 29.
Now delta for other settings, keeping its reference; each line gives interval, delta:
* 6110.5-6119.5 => 1.2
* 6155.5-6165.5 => 3.4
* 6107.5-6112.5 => 2.2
